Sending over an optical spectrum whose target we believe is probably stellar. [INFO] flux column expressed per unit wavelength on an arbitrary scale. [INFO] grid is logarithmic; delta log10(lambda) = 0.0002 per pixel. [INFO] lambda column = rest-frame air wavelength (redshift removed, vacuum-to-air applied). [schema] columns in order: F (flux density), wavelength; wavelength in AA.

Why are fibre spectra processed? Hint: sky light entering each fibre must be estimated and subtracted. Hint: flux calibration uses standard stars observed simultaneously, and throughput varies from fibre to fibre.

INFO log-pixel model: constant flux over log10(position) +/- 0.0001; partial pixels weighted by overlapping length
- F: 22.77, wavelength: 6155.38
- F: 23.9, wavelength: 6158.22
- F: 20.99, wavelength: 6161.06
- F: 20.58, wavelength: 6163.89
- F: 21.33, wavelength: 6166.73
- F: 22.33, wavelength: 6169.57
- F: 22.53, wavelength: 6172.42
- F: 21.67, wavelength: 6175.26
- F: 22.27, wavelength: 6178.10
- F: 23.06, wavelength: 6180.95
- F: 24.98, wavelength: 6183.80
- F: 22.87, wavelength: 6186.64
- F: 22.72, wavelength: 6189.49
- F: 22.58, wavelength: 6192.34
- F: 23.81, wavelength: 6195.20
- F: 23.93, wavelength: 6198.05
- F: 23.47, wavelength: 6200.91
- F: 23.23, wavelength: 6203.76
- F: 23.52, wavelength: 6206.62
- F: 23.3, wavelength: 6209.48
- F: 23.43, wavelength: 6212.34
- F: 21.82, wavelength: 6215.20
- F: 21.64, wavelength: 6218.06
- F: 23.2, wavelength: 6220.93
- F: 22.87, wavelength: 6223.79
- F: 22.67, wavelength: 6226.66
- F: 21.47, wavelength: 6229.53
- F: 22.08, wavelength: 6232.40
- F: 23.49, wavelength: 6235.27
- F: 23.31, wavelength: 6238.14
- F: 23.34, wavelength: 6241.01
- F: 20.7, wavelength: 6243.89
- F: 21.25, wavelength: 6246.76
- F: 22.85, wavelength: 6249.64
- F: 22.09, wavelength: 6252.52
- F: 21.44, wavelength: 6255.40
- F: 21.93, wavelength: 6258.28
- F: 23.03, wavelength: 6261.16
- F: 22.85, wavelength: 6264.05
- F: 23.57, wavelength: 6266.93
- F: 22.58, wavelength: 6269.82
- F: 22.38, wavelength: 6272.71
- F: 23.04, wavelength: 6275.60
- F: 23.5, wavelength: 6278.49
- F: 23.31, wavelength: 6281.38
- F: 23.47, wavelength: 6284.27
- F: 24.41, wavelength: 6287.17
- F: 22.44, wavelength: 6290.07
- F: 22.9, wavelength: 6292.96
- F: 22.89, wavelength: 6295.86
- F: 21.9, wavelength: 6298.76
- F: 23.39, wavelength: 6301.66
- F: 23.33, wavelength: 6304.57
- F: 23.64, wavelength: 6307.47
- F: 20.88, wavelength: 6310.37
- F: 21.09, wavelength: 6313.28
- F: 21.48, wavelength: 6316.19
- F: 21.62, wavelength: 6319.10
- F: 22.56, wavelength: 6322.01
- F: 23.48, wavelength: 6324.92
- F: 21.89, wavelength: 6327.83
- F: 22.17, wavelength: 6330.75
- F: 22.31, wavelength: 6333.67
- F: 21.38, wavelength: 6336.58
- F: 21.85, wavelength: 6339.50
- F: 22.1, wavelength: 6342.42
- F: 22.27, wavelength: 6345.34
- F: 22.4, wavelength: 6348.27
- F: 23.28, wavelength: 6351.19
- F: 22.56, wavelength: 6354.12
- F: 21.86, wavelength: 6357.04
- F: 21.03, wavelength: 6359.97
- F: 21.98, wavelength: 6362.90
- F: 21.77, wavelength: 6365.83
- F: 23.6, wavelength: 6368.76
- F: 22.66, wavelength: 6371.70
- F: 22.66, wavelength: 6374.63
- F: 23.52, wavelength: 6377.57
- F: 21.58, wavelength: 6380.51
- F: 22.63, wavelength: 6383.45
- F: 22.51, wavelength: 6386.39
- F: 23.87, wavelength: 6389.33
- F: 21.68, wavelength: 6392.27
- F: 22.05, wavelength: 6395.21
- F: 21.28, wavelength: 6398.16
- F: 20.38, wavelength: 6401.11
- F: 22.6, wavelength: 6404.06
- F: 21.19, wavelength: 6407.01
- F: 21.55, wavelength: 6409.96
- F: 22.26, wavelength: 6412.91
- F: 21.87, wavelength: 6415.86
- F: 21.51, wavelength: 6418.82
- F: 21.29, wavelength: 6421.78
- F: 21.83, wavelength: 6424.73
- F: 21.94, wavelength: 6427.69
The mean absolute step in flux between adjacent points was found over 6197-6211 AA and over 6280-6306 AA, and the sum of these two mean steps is 1.1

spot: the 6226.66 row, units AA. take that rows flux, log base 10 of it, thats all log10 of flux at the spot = 1.36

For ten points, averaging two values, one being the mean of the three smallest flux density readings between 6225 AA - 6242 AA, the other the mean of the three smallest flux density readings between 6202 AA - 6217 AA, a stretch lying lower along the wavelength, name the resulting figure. 22.4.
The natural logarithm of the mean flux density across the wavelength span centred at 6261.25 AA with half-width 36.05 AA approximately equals 3.12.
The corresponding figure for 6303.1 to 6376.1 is 3.10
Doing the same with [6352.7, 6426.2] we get 3.09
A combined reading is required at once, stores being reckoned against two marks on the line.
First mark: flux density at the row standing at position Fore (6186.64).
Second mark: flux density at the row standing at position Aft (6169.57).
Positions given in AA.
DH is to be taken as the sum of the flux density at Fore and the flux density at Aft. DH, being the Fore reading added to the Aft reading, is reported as 45.2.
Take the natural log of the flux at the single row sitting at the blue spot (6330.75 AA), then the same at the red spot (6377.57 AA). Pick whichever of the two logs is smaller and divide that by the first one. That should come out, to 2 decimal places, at 1.00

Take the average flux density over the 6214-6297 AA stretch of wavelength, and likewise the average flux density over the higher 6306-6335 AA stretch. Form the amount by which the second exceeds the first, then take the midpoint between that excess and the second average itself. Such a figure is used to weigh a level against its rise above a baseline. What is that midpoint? 10.79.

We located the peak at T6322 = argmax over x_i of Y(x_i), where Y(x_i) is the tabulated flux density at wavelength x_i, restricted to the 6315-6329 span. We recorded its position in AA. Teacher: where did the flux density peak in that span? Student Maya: 6324.92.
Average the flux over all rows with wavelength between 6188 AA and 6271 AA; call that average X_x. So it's 22.7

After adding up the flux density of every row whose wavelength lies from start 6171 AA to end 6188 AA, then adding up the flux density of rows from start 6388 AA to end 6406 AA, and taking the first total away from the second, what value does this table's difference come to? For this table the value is -5.5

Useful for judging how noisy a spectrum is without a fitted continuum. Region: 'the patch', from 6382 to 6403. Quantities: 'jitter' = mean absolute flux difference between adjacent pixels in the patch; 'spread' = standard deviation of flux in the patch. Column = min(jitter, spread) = 0.95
